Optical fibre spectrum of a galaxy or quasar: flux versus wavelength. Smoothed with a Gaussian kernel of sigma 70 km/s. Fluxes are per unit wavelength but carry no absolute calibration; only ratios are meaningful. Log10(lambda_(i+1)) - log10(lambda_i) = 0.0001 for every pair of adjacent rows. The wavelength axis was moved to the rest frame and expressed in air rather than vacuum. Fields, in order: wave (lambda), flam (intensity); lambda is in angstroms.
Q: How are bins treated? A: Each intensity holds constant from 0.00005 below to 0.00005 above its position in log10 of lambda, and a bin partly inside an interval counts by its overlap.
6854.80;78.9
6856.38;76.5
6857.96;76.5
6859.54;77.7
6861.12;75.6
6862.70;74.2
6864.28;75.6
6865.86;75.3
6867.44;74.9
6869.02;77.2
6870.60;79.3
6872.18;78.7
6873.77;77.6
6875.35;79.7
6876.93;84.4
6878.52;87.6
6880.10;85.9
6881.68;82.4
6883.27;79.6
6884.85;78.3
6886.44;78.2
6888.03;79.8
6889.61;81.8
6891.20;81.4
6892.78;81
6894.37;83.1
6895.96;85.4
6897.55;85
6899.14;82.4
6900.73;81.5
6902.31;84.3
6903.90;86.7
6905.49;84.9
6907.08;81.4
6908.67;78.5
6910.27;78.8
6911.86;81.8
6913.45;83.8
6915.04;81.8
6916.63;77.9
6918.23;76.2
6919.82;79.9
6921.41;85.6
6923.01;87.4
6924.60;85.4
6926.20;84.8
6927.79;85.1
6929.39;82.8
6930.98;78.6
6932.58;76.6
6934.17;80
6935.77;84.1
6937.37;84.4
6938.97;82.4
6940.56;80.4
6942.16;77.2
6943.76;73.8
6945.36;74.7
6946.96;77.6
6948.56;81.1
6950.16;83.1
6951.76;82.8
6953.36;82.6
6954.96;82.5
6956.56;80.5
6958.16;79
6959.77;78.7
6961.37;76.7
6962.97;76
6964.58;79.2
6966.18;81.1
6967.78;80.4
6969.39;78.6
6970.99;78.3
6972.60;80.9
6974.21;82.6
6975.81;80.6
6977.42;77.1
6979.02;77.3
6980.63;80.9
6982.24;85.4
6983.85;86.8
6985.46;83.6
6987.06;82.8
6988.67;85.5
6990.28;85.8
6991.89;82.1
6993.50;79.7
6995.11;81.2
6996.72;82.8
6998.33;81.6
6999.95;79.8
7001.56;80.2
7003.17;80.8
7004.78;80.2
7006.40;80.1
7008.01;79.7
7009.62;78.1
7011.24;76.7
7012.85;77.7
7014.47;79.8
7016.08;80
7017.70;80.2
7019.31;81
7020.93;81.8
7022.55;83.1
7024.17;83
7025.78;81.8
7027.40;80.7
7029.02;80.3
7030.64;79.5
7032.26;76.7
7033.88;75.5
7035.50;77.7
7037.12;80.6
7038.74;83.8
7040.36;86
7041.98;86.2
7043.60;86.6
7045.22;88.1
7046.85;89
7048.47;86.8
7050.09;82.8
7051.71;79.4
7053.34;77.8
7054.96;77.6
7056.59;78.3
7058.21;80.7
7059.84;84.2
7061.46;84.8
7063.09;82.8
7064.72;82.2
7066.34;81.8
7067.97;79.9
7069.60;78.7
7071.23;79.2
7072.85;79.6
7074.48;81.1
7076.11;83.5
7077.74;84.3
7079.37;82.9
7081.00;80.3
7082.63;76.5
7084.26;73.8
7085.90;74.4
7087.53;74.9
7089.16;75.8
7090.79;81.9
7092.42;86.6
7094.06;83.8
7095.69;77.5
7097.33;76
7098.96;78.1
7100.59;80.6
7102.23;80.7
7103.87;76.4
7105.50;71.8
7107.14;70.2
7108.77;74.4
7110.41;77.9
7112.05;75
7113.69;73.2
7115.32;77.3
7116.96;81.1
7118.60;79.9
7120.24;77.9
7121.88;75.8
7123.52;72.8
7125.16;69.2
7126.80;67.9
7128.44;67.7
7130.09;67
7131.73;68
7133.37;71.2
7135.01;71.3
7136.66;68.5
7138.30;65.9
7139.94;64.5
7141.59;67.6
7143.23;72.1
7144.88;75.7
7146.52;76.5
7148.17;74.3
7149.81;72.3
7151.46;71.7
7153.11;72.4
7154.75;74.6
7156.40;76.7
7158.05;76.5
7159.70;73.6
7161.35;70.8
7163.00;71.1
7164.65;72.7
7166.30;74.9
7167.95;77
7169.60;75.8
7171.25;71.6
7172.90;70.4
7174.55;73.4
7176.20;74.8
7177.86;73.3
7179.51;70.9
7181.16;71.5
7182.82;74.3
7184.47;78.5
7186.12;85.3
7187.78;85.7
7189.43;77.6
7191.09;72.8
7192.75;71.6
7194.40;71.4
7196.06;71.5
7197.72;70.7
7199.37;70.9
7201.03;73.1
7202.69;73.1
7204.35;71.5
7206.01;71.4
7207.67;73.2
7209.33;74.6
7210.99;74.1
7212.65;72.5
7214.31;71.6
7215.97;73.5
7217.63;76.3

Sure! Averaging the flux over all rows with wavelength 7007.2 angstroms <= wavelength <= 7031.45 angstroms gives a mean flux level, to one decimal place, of 80.2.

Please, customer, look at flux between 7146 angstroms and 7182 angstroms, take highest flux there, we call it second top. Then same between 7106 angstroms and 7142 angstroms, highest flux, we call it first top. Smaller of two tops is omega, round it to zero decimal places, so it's 77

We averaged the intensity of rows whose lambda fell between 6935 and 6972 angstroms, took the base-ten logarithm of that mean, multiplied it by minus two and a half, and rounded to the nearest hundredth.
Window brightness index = -4.75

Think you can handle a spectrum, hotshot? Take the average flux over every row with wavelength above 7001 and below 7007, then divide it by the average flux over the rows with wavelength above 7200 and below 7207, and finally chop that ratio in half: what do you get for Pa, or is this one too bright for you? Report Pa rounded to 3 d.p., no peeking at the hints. 0.556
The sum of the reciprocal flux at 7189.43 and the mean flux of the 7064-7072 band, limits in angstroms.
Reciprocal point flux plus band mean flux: 80.4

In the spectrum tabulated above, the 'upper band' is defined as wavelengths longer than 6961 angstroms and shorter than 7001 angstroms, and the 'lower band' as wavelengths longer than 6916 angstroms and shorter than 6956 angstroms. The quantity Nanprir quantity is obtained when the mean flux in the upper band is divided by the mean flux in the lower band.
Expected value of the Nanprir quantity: 1.00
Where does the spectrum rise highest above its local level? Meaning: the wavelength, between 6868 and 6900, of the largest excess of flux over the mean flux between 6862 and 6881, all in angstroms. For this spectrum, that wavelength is 6878.52 angstroms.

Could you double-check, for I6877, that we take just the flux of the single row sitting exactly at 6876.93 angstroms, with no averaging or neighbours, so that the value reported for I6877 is 84.4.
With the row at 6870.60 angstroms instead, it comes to 79.3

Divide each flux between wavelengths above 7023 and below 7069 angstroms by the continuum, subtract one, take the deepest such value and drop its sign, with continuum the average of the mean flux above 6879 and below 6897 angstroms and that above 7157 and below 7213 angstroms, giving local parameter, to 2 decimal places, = 0.03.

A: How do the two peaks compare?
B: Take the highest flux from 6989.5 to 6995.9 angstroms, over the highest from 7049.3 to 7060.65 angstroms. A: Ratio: 1.02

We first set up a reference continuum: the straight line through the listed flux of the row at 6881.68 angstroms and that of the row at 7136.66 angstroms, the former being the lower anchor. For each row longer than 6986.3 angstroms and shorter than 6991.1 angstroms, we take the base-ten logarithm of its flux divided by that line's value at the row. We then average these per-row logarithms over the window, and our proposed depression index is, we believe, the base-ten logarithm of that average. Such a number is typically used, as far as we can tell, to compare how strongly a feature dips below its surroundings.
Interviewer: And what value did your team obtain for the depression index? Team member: -1.36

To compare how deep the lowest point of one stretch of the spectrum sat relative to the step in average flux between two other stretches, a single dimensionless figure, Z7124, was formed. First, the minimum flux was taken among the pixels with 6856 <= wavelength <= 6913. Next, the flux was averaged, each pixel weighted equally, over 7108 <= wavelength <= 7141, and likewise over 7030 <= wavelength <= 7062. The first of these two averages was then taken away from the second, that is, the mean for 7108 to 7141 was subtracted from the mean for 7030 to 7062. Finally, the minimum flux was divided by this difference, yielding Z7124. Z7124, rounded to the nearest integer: 8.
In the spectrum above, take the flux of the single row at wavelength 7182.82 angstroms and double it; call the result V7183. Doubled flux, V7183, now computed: 148.6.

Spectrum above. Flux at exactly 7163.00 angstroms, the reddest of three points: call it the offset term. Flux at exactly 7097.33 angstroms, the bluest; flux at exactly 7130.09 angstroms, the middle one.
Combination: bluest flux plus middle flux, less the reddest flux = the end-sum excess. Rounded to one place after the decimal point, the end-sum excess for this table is 71.9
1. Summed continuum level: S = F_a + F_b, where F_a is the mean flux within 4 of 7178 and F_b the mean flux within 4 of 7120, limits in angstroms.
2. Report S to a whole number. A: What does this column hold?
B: 150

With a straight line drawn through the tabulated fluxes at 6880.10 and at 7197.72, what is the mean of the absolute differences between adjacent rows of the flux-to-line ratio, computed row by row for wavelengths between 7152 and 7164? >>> 0.024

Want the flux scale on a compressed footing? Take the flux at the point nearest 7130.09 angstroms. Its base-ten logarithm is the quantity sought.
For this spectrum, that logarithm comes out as 1.83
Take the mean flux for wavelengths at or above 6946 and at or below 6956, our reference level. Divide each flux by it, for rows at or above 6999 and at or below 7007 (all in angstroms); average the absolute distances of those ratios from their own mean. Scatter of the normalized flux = 0.003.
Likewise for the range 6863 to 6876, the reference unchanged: 0.019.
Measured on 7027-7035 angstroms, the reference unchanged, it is 0.024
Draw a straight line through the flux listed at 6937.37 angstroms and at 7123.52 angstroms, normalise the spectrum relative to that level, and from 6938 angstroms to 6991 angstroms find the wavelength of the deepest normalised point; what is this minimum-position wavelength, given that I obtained 6943.76 angstroms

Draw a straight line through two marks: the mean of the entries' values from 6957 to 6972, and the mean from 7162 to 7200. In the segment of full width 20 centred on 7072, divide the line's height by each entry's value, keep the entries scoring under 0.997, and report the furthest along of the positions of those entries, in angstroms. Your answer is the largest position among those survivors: 7081.00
